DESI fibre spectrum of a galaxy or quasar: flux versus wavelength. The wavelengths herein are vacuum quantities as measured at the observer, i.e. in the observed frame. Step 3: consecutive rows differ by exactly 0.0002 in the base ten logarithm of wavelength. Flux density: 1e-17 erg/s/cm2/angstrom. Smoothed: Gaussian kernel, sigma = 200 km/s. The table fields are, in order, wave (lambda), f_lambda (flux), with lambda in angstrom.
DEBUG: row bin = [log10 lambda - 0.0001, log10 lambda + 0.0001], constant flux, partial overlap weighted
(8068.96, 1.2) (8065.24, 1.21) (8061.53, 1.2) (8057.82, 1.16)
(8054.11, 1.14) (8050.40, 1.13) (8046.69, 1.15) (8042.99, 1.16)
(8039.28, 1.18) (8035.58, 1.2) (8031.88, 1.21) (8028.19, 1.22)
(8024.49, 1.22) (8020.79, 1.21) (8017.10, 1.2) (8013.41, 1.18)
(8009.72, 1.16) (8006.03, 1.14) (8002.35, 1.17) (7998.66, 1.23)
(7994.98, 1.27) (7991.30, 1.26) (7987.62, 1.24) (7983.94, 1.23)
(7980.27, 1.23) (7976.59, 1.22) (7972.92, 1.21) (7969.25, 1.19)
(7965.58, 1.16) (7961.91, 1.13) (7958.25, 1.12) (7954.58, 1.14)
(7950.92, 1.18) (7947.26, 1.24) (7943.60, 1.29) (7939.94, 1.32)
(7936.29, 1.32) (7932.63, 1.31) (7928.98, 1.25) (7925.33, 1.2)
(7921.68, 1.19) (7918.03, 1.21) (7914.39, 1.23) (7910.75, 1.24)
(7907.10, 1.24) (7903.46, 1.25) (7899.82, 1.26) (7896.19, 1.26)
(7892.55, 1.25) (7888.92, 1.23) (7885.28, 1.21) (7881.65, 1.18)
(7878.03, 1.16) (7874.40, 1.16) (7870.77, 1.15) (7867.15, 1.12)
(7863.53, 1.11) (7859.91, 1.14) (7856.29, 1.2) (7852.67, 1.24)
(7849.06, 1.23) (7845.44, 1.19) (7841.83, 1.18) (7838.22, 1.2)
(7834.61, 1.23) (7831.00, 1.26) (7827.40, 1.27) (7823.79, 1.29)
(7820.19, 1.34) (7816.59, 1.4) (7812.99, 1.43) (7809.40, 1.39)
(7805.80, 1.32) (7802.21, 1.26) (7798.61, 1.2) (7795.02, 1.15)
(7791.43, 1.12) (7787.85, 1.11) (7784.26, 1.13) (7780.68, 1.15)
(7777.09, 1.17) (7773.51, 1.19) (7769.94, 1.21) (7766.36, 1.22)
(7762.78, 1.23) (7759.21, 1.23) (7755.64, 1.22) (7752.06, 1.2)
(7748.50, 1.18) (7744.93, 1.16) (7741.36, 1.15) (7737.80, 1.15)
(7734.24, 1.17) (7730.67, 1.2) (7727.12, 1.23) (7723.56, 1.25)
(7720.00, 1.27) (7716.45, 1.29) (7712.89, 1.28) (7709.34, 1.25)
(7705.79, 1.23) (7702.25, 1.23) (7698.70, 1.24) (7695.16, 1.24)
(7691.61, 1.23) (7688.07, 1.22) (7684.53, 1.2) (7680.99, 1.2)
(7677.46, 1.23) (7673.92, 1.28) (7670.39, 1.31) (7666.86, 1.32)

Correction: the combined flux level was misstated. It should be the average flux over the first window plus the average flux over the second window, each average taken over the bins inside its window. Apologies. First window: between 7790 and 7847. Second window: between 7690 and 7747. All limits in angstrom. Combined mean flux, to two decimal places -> 2.49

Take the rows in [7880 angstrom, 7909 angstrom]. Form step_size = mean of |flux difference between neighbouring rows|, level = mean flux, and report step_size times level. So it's 0.018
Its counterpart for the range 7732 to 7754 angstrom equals 0.016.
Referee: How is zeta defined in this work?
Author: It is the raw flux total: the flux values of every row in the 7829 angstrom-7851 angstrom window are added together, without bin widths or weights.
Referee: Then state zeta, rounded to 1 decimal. 7.3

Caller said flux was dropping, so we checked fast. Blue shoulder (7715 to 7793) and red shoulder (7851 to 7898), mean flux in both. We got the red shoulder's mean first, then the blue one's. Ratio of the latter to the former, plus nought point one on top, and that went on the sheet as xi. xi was 1.106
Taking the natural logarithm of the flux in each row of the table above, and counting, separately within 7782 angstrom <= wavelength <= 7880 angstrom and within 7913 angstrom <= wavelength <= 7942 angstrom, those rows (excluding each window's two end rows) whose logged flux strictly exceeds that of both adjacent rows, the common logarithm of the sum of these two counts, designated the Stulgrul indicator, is 0.30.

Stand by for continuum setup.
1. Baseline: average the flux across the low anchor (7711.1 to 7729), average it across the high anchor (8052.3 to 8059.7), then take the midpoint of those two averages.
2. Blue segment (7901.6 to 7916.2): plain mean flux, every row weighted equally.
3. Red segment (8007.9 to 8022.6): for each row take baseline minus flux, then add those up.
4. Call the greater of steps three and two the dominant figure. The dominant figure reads 1.240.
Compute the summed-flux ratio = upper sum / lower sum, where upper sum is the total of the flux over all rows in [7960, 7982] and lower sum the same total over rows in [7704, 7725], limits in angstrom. 0.94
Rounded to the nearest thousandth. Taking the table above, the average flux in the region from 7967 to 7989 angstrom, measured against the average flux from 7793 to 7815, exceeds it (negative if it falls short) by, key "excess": -0.072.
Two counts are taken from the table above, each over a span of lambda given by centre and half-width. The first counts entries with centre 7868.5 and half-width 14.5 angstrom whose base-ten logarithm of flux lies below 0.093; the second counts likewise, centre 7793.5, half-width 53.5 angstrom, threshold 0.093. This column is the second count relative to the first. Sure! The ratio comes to 2.6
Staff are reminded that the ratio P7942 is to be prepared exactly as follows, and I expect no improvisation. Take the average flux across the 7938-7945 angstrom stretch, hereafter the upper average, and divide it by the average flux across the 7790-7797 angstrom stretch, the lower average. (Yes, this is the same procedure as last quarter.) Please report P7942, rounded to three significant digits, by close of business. 1.15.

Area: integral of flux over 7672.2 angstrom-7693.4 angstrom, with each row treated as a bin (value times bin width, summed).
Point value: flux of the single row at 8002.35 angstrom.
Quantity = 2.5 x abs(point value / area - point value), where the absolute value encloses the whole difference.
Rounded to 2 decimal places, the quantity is 2.81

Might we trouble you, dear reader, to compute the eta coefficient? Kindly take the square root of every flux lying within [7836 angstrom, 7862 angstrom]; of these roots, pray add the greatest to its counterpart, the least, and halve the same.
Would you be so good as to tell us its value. 1.09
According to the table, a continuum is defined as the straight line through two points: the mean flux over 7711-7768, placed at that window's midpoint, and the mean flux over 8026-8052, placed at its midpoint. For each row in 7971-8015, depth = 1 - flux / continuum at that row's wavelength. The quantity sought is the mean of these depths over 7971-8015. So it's -0.023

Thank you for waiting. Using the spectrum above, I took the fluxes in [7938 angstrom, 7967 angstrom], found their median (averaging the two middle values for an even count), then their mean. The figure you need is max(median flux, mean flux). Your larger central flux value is 1.20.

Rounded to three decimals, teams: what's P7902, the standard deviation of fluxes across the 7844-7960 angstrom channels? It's 0.057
